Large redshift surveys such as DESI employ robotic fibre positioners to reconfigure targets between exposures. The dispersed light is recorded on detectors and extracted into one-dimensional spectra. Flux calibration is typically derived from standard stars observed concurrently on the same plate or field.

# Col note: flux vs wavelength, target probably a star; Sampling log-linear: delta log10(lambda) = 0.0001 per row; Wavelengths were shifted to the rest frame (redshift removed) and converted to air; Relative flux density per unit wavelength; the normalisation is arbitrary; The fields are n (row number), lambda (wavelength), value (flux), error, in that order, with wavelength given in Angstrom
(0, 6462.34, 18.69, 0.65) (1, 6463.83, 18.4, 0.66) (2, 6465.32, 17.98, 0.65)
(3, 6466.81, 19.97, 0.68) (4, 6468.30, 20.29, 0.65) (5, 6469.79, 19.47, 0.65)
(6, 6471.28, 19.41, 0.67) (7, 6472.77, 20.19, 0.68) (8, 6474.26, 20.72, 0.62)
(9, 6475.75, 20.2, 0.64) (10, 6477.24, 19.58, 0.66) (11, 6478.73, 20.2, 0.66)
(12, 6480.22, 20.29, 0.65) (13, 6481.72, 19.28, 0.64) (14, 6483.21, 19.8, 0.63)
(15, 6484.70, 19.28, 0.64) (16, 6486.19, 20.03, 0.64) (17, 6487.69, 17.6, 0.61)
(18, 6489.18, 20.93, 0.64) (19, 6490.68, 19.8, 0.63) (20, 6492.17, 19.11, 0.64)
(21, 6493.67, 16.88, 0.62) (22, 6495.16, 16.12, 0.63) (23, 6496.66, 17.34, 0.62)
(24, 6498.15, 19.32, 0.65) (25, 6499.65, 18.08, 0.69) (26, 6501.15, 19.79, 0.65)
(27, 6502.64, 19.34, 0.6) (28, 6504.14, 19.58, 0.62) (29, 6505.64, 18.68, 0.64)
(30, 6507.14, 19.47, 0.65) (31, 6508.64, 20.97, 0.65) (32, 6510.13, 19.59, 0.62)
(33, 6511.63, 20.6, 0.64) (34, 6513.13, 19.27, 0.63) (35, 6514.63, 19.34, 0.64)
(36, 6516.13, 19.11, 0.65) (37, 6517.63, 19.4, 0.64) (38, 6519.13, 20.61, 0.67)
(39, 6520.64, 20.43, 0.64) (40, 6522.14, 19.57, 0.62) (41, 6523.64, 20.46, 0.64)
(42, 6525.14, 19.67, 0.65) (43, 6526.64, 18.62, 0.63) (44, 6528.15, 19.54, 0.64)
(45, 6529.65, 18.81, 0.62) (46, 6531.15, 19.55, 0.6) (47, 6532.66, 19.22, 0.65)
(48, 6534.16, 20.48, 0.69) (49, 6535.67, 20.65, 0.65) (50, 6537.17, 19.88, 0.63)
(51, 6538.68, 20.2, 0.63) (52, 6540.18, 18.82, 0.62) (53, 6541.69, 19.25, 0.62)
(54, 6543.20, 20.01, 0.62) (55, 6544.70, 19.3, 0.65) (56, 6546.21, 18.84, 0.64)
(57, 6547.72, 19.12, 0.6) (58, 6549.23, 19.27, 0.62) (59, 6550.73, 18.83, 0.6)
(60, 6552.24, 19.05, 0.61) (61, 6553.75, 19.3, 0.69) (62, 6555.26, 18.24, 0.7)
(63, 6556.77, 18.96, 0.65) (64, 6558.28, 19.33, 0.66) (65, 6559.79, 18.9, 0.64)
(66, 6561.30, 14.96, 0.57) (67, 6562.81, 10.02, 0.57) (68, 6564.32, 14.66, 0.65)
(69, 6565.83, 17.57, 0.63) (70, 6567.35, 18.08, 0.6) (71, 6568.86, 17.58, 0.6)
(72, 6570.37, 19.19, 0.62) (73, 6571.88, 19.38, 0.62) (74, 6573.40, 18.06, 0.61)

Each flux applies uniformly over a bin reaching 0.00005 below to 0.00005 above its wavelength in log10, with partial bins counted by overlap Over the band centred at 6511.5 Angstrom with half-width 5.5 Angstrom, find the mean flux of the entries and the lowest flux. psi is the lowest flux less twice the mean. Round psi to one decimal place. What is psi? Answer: -20.4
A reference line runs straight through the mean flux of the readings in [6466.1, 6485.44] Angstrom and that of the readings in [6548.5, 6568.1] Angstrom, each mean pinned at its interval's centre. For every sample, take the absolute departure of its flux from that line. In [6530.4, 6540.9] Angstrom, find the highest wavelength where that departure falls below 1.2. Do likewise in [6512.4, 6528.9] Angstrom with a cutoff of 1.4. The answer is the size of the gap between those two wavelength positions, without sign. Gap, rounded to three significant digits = 12.0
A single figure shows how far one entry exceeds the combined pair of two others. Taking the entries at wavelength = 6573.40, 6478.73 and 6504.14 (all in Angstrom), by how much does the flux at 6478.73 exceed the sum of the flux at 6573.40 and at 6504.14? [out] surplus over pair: -17.4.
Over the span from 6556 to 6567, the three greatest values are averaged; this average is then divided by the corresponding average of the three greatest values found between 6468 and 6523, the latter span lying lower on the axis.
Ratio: 0.913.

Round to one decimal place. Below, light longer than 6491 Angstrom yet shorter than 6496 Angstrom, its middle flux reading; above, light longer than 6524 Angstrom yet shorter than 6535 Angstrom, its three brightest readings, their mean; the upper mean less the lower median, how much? 3.0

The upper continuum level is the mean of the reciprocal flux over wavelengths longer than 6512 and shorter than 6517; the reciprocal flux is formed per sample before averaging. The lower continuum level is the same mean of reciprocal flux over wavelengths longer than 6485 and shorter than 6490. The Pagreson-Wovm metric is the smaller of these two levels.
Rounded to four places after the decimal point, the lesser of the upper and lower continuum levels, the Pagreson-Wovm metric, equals 0.0515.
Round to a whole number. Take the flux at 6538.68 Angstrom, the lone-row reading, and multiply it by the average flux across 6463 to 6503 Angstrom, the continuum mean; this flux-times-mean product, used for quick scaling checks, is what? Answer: 389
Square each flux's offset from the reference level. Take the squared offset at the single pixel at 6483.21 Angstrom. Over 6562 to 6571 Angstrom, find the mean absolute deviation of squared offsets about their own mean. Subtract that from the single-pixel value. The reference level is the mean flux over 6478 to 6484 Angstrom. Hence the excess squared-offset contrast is -26.1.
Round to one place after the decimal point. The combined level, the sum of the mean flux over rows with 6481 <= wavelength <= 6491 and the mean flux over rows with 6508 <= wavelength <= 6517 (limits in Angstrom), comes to 39.3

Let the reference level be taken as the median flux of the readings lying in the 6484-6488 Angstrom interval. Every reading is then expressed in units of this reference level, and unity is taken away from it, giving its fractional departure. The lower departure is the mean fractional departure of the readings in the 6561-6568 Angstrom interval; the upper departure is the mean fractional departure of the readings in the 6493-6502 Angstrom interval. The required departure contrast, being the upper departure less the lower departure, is 0.15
